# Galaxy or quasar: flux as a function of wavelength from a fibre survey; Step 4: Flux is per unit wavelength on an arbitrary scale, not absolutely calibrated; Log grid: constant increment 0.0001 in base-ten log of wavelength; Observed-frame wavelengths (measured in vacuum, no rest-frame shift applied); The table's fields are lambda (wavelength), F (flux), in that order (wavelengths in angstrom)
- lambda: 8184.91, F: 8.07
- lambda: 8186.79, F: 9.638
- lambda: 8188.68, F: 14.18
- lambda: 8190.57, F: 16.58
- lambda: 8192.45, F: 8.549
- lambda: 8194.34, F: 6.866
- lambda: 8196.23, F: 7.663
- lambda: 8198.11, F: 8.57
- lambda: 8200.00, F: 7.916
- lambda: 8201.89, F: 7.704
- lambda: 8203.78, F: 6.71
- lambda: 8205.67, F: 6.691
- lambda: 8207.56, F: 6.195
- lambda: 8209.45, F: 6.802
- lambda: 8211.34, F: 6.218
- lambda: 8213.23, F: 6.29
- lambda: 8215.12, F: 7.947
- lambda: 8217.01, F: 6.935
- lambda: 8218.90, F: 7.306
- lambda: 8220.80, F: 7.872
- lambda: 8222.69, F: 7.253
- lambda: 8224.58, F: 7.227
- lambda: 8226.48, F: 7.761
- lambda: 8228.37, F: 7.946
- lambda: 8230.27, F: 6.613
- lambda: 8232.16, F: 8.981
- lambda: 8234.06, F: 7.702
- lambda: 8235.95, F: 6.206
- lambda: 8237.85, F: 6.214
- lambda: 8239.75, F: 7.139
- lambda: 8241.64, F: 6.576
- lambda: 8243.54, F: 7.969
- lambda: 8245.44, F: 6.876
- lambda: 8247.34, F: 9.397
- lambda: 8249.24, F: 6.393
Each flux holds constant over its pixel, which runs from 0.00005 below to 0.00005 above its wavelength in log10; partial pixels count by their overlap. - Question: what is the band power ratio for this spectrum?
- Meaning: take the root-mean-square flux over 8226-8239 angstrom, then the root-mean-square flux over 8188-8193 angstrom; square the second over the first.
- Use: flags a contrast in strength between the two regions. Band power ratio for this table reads 3.3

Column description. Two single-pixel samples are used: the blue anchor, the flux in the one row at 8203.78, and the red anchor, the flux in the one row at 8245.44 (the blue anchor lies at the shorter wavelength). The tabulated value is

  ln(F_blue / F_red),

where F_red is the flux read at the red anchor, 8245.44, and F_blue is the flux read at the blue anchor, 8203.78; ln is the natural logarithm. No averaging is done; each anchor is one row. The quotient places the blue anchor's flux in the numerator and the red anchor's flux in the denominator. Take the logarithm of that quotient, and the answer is -0.02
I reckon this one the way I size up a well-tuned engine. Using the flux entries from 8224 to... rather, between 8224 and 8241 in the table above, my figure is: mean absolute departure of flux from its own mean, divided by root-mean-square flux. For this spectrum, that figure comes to 0.10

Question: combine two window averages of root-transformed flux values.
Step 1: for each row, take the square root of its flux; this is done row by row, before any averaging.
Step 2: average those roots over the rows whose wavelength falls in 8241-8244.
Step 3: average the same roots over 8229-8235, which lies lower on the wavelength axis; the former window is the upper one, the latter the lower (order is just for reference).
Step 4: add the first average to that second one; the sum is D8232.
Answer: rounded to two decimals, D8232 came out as 5.47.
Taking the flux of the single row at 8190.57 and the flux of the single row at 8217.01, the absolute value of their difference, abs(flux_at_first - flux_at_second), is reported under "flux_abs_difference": 9.6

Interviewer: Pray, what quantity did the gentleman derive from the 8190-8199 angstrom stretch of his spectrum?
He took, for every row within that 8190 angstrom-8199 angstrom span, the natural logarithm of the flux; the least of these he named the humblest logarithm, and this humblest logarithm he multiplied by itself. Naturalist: 3.7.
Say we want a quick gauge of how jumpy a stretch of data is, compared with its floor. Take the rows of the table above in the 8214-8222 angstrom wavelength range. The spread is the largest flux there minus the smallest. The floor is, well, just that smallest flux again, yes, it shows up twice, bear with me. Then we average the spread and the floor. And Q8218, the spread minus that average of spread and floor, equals -3.0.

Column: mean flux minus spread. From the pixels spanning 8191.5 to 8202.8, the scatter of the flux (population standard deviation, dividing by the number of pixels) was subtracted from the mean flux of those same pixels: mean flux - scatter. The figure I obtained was 7.3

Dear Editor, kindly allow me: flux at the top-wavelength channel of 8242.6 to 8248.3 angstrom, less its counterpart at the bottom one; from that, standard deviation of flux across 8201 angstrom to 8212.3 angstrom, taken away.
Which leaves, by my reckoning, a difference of 0.9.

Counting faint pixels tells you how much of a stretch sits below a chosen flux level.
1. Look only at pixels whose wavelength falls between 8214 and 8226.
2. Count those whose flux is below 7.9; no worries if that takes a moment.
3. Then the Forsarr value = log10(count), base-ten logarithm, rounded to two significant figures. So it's 0.70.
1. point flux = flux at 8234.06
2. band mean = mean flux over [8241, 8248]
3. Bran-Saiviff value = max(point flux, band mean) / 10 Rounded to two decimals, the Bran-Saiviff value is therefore 0.77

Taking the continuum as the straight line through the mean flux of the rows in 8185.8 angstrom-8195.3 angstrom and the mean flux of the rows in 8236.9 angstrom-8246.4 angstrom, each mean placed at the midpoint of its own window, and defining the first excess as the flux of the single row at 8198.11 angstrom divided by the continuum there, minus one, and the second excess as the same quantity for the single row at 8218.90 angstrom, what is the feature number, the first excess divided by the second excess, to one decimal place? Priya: 1.1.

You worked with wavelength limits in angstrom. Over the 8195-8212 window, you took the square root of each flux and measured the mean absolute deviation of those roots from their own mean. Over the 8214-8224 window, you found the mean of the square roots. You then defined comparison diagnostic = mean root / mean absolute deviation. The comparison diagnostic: 21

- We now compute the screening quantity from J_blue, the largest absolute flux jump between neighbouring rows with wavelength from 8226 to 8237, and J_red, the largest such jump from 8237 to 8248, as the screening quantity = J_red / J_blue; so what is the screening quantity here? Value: 1.1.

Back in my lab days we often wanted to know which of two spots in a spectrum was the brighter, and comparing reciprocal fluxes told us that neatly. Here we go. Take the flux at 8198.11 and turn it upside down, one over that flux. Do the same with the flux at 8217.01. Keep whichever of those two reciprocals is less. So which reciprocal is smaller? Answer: 0.117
